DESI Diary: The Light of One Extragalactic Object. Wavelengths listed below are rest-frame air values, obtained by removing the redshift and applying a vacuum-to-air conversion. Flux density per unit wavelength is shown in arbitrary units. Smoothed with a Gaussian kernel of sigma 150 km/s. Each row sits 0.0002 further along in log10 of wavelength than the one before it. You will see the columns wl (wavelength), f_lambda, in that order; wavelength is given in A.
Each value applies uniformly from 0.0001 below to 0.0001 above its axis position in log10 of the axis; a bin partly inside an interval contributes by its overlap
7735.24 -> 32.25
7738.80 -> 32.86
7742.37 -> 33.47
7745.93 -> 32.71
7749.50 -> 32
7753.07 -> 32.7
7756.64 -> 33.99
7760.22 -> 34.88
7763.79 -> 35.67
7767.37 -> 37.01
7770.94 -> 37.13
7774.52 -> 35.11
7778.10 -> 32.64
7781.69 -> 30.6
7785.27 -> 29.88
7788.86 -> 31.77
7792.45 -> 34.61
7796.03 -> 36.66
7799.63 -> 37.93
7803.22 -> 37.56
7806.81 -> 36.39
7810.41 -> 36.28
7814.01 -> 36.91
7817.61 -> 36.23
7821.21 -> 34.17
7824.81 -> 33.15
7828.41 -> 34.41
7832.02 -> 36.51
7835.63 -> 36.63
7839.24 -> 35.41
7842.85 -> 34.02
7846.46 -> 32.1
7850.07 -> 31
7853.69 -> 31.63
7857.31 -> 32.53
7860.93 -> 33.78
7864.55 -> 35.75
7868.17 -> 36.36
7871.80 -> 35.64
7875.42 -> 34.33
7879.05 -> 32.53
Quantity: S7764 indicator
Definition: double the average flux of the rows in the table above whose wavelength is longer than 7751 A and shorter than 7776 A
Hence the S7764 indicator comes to 70.4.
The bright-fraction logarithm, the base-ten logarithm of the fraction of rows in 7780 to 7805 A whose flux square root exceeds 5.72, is -0.24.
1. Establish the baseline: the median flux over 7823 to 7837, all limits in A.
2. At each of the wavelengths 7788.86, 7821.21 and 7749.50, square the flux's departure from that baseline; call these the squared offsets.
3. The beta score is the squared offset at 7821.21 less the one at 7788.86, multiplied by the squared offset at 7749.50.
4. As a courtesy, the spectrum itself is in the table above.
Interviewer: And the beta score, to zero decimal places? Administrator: -143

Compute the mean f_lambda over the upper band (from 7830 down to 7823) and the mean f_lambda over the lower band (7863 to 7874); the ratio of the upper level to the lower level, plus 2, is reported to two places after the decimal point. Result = 2.94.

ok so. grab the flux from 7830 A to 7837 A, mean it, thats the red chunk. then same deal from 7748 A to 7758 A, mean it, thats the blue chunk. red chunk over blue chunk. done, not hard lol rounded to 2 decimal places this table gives 1.11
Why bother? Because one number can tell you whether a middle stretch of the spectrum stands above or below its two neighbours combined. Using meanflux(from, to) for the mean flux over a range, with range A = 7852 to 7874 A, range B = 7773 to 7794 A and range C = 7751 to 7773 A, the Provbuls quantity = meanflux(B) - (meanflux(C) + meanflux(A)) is -37.1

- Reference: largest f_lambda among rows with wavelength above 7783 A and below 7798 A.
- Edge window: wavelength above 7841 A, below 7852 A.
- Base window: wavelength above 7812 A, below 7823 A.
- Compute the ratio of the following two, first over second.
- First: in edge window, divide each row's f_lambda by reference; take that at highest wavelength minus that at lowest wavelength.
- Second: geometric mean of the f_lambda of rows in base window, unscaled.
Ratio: -0.0023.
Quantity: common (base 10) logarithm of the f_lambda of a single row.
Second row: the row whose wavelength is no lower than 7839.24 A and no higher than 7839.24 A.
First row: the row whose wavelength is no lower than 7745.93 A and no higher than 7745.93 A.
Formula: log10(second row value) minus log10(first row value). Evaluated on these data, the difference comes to 0.03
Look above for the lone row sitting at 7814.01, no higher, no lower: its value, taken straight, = 36.91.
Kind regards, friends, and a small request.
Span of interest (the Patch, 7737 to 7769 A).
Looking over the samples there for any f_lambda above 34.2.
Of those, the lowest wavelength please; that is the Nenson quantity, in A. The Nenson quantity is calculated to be 7760.22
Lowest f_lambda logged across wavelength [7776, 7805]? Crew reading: 29.88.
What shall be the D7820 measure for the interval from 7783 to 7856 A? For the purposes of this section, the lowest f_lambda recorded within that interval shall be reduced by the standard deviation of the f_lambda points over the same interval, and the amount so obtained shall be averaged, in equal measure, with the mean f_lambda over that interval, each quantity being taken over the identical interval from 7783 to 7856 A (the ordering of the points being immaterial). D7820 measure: 31.1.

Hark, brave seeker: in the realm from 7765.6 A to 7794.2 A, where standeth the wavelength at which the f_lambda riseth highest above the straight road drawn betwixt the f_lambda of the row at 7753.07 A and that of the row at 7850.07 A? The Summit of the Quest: 7770.94 A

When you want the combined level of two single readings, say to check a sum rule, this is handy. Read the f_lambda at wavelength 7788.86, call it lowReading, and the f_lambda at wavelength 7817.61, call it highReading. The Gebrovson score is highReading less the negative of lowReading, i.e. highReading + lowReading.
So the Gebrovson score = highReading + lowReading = 68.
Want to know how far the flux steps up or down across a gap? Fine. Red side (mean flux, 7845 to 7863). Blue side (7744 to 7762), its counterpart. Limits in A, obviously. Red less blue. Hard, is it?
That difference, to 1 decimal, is -1.0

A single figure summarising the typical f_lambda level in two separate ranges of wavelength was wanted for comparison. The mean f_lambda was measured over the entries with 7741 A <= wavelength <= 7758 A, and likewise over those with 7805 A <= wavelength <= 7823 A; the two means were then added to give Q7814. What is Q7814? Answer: 69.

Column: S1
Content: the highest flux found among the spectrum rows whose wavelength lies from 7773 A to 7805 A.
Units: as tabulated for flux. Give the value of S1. 37.93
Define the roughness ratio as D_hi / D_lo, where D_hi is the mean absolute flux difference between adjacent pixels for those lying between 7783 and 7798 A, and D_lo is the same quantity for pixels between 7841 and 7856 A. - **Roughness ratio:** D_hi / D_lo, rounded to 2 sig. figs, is 1.9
